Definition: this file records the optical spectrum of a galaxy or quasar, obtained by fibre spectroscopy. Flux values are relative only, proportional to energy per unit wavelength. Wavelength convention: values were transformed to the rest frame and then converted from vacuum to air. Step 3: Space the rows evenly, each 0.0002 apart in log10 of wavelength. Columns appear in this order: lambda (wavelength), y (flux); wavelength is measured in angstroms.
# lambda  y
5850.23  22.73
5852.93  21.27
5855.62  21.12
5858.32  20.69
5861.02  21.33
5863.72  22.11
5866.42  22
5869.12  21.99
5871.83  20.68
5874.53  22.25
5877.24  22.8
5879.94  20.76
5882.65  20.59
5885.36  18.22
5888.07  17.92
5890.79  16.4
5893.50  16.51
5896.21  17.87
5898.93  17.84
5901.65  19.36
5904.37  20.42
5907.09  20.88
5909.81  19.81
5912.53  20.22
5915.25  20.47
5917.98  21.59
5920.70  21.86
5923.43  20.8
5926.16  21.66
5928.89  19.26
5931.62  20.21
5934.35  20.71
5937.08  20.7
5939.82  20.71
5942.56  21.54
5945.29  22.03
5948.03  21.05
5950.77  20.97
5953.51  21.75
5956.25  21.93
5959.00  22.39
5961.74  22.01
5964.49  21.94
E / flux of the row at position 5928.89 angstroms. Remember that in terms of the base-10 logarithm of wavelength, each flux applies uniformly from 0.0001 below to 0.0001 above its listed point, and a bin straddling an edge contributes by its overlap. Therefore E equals 19.26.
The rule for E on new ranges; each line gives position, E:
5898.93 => 17.84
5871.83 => 20.68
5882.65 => 20.59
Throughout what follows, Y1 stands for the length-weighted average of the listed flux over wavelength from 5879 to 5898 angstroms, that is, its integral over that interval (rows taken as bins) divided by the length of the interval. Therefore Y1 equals 18.3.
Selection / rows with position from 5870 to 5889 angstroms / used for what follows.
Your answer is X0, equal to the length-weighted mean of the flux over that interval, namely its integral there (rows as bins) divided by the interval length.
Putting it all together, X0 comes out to 20.6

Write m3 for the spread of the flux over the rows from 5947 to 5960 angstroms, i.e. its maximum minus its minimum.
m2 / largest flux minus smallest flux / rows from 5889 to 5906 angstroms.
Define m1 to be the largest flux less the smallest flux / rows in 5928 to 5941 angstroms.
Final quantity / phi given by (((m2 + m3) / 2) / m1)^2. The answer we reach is 3.5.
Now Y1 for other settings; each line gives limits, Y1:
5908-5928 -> 20.9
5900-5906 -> 19.8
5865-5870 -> 22.0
